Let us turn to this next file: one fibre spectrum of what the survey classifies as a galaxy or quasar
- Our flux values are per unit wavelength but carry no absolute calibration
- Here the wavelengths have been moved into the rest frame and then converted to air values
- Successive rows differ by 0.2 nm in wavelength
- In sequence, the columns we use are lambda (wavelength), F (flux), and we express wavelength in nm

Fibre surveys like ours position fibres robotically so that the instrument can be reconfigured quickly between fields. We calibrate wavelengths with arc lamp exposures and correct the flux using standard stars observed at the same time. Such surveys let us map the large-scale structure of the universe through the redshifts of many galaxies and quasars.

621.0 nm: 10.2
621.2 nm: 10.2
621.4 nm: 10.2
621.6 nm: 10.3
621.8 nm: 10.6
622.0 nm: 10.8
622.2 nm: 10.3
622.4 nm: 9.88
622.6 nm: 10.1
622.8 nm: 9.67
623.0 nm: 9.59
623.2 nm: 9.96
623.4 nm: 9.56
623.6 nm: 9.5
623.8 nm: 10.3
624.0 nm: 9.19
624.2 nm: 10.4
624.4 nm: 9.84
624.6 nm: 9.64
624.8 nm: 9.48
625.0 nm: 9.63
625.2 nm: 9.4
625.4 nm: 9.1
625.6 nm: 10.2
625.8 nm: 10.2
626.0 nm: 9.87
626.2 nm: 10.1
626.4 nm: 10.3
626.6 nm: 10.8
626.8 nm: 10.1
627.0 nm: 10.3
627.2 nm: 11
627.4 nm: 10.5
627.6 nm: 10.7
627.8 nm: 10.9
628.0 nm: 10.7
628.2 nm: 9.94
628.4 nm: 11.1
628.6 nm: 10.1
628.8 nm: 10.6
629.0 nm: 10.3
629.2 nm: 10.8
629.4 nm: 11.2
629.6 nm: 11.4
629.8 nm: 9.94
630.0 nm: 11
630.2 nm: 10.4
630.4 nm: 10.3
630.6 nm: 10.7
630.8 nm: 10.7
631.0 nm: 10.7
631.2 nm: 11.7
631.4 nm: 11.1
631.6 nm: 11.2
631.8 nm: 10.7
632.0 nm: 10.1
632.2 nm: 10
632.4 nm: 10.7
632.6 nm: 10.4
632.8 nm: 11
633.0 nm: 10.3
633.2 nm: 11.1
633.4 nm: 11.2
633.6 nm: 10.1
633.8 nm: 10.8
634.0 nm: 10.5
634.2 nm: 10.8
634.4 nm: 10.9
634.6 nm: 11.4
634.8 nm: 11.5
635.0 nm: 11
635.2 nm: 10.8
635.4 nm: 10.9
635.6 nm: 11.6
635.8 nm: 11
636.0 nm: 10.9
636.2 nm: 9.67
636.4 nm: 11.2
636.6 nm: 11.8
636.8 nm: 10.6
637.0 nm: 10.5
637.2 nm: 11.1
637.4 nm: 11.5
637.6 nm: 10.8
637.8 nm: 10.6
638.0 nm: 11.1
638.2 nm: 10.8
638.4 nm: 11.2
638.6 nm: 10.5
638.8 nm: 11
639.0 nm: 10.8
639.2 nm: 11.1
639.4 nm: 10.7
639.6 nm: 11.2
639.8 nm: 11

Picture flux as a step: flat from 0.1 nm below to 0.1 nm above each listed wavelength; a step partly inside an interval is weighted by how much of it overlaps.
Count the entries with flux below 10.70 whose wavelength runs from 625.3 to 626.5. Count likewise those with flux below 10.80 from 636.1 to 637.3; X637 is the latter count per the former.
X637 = 0.5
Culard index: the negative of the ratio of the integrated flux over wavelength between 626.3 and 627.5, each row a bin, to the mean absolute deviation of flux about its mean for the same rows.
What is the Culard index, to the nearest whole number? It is -47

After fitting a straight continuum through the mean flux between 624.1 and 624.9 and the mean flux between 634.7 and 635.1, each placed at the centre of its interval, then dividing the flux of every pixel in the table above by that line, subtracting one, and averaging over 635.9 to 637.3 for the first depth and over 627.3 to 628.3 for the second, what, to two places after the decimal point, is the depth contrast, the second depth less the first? 0.08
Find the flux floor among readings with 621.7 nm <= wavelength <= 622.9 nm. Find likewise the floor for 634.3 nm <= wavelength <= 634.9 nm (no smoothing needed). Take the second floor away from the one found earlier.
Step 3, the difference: -1.23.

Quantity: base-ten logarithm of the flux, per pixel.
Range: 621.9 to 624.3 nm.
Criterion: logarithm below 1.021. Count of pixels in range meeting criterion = 11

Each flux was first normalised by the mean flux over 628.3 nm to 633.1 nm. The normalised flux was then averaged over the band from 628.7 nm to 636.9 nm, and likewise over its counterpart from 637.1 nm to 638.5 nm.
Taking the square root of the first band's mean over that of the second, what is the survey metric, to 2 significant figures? 0.99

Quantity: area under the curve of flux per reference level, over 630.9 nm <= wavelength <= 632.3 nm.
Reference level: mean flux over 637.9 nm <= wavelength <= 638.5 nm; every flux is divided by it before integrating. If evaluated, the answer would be 1.37 nm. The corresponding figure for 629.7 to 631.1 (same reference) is 1.34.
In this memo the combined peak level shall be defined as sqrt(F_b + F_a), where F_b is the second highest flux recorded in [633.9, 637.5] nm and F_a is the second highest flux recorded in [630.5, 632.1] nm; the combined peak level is 4.77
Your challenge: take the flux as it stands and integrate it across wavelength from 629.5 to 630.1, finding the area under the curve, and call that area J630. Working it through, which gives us 6.47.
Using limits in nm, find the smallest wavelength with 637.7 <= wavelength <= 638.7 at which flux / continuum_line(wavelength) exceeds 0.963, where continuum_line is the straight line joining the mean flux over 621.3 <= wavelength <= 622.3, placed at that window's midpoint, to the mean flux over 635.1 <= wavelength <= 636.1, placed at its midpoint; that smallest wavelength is 638.0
